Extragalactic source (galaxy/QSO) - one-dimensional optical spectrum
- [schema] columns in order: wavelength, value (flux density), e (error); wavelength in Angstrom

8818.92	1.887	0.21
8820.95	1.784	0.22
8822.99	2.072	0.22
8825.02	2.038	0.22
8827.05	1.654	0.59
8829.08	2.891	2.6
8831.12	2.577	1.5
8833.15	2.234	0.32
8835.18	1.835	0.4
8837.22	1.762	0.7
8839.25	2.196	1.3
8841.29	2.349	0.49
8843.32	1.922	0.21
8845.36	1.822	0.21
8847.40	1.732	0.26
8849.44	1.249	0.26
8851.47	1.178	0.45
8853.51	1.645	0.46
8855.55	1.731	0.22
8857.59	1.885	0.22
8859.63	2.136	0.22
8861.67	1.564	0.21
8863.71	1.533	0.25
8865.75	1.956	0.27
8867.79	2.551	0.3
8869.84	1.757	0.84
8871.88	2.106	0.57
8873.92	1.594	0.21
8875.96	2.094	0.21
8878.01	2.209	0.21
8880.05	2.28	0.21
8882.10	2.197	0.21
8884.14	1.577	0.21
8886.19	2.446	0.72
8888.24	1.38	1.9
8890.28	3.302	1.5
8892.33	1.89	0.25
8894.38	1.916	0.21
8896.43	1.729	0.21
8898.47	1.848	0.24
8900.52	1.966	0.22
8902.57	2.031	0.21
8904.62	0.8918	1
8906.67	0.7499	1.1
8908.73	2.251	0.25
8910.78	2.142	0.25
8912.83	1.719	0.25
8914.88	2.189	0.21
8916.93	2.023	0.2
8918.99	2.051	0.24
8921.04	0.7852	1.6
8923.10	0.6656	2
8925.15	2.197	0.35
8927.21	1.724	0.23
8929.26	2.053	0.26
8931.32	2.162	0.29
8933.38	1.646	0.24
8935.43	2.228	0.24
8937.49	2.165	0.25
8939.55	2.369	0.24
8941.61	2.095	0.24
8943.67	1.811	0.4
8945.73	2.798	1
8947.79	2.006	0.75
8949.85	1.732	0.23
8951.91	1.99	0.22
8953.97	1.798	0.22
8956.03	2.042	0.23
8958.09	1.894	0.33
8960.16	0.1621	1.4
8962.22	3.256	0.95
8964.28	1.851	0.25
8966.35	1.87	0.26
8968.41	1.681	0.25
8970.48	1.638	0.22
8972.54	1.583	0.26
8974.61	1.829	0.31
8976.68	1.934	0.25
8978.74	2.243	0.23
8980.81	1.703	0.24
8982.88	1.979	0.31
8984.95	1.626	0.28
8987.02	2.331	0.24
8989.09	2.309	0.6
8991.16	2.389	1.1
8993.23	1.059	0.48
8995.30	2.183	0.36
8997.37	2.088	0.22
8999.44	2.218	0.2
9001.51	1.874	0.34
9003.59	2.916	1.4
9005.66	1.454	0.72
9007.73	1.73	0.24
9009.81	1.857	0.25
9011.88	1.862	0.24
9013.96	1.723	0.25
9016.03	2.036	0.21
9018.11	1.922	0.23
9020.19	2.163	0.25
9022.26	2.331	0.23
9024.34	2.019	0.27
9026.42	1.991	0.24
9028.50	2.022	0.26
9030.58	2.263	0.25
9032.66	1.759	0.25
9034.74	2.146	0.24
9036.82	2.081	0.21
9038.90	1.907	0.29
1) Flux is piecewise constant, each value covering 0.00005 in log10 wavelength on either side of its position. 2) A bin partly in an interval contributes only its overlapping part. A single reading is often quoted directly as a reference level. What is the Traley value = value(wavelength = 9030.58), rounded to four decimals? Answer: 2.2630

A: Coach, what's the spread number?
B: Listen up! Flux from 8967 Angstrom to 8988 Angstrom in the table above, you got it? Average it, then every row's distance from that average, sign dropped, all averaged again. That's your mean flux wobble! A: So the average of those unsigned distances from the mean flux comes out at 0.21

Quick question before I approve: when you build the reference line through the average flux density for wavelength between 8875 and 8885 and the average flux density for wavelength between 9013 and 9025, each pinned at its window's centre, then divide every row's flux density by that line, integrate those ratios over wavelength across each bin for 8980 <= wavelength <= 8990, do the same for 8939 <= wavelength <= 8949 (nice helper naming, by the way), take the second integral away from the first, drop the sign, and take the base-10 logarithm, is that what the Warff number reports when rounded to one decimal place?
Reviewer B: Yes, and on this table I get 0.0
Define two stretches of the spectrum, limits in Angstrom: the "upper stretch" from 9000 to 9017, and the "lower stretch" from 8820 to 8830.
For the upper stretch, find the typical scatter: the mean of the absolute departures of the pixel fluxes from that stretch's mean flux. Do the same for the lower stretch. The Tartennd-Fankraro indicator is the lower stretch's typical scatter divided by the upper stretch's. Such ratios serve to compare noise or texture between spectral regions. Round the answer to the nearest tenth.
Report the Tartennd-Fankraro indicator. 1.2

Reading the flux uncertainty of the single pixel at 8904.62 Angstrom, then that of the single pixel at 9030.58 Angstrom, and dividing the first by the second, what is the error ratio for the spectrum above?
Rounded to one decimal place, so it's 4.0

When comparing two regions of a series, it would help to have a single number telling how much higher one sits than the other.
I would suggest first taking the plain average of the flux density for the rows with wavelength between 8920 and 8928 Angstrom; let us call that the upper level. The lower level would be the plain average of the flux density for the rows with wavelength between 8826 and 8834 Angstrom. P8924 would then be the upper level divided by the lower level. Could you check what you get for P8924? 0.6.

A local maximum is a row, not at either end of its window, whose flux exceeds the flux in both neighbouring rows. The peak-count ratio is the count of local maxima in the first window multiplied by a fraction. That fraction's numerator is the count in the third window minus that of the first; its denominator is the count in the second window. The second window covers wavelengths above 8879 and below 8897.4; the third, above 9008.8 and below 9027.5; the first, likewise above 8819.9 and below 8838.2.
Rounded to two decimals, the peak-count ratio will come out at 0.67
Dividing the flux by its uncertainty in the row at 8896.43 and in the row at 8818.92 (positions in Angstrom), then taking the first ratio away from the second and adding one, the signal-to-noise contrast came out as 2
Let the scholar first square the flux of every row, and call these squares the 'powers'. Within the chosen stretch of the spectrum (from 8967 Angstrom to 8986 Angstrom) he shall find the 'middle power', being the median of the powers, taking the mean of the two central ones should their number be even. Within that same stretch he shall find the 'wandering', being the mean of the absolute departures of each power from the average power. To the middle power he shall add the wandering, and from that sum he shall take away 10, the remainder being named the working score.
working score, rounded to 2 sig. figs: -6.5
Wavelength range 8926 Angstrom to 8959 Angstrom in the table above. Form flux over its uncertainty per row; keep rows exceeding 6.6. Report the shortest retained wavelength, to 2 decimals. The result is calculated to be 8927.21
